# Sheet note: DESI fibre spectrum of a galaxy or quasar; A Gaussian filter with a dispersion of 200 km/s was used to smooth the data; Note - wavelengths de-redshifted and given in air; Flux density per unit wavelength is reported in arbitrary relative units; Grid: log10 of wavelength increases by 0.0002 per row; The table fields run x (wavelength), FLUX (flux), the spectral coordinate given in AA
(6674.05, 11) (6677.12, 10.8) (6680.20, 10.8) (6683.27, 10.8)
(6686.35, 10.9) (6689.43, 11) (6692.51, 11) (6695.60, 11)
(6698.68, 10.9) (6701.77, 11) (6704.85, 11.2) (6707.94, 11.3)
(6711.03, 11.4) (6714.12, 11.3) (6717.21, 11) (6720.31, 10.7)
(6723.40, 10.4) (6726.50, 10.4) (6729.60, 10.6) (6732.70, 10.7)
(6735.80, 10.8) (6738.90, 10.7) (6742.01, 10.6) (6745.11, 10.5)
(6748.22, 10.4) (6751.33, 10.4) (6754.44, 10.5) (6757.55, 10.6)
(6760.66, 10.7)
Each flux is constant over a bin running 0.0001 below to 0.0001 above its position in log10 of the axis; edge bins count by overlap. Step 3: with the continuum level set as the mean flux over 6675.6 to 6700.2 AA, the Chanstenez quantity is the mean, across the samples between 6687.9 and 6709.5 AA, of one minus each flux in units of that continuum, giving -0.01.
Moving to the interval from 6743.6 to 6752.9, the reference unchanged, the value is 0.04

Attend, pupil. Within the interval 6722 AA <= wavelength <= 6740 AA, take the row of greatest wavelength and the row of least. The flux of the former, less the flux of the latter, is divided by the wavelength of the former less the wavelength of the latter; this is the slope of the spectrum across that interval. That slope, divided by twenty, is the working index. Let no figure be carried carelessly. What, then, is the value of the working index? 0.0010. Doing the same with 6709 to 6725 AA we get -0.0040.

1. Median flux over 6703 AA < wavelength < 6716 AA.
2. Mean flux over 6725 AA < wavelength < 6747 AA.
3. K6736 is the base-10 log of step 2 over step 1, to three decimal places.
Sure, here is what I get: -0.027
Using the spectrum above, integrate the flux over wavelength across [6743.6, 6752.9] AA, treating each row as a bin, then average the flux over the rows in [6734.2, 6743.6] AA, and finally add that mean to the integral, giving 108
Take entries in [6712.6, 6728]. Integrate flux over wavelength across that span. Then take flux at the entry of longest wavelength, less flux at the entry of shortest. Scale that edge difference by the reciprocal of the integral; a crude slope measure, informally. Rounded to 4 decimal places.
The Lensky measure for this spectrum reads -0.0054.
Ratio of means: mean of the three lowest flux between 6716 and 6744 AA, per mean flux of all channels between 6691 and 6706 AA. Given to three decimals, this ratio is 0.950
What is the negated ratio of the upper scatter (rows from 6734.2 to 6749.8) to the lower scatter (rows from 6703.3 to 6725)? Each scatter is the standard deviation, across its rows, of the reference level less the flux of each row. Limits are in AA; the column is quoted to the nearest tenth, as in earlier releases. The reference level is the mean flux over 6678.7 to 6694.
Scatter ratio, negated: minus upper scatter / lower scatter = -0.4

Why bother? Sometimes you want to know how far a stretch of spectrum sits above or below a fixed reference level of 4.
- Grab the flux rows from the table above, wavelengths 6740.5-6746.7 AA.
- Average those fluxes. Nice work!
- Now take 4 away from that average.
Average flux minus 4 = 6.55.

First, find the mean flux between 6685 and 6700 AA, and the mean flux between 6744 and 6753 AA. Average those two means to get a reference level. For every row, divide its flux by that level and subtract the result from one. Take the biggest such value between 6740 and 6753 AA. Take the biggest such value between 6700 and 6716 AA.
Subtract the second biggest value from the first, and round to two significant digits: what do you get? 0.056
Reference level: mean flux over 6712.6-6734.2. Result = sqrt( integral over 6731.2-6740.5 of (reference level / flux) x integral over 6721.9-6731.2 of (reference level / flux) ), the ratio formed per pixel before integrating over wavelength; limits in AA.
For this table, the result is 9.41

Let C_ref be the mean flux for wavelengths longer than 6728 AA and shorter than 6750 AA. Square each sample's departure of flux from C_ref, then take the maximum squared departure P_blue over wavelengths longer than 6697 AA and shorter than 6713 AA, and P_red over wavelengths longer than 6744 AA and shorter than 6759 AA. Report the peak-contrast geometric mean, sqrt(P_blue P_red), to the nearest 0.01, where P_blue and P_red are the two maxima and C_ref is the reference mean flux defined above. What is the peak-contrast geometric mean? 0.17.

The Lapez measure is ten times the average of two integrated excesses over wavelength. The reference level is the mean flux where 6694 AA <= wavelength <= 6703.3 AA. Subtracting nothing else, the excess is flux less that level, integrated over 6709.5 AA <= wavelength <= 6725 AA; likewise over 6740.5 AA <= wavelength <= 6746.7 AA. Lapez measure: -13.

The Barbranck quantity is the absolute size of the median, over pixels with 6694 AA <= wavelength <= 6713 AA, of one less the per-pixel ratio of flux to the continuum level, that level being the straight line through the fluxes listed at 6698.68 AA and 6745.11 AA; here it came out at 0.022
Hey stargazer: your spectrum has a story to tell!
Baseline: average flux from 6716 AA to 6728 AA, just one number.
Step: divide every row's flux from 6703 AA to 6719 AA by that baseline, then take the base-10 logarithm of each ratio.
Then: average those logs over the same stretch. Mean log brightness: 0.024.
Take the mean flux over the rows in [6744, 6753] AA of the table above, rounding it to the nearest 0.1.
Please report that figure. 10.4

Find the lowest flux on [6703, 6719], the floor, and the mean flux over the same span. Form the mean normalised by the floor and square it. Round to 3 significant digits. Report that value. 1.04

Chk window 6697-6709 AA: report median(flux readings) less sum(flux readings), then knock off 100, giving -133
